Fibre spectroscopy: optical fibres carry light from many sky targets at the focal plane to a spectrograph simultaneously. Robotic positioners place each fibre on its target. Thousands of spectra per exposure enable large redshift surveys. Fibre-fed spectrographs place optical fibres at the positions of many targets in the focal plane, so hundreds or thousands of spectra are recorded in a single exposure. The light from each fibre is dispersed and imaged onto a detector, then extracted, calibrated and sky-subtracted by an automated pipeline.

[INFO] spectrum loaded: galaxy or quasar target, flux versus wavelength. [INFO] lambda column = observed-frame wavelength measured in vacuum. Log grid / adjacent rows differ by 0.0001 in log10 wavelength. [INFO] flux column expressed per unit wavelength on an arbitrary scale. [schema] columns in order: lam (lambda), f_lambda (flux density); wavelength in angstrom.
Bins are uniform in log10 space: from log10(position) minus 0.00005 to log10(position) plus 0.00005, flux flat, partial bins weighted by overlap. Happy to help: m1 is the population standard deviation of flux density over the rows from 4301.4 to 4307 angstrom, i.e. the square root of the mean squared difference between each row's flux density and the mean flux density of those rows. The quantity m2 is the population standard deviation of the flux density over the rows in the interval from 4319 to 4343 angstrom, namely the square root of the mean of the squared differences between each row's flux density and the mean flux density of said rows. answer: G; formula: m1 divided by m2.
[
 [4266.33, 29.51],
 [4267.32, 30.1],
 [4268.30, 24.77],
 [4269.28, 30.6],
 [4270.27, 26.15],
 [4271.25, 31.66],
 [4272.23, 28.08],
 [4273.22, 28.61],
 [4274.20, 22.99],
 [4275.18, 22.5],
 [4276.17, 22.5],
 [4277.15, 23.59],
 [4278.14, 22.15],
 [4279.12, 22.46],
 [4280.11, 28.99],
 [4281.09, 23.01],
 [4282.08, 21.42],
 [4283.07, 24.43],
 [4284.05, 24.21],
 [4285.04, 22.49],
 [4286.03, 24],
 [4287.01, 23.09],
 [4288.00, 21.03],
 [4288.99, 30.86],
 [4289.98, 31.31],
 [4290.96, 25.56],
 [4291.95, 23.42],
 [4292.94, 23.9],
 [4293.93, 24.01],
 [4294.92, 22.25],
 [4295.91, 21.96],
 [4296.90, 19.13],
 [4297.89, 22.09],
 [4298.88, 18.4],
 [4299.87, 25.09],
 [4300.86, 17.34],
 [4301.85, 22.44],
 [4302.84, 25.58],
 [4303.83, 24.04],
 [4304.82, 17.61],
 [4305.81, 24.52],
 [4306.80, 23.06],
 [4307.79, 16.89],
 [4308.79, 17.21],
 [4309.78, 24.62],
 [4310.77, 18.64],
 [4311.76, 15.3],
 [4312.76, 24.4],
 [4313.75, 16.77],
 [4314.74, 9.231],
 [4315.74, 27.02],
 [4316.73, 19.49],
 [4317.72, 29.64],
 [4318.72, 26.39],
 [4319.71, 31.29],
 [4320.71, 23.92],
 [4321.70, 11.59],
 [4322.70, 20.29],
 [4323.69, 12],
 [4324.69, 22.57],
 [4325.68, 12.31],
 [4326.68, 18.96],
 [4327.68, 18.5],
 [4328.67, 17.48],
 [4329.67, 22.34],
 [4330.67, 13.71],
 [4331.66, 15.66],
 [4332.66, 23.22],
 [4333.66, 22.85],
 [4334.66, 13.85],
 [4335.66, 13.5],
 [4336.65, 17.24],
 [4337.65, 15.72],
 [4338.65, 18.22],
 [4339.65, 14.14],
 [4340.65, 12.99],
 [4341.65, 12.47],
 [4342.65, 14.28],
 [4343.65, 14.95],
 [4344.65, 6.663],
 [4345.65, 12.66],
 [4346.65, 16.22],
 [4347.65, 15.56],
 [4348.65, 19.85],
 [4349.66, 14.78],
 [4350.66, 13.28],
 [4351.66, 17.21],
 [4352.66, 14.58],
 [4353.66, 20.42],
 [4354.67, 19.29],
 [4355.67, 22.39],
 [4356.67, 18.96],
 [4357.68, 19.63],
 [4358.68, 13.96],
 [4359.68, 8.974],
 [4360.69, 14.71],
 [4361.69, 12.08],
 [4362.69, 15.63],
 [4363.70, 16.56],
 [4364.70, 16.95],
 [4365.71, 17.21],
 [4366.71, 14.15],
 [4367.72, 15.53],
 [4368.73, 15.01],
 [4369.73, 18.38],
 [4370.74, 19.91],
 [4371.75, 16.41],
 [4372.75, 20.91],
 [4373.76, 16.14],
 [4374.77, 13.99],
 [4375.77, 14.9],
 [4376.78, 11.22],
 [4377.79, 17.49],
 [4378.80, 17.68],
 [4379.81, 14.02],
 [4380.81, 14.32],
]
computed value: 0.5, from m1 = 2.6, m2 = 4.8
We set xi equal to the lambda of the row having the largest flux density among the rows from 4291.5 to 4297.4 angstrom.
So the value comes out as 4293.93 angstrom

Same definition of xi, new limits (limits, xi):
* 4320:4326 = 4320.71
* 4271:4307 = 4271.25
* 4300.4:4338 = 4319.71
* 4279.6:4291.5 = 4289.98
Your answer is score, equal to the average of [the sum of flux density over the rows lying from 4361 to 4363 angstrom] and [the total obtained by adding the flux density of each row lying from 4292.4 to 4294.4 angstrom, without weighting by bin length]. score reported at 38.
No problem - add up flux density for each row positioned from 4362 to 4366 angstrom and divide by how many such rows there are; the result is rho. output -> 17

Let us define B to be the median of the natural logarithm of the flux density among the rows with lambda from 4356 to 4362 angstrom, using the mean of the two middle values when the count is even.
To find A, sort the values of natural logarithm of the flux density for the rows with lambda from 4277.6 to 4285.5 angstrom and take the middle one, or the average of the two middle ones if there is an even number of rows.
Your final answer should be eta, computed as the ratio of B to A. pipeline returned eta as 0.85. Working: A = 3.12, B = 2.66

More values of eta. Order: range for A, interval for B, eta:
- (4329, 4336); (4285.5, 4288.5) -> 1.14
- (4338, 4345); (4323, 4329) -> 1.09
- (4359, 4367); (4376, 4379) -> 1.05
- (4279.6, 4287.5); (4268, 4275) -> 1.06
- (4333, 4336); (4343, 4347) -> 1.00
